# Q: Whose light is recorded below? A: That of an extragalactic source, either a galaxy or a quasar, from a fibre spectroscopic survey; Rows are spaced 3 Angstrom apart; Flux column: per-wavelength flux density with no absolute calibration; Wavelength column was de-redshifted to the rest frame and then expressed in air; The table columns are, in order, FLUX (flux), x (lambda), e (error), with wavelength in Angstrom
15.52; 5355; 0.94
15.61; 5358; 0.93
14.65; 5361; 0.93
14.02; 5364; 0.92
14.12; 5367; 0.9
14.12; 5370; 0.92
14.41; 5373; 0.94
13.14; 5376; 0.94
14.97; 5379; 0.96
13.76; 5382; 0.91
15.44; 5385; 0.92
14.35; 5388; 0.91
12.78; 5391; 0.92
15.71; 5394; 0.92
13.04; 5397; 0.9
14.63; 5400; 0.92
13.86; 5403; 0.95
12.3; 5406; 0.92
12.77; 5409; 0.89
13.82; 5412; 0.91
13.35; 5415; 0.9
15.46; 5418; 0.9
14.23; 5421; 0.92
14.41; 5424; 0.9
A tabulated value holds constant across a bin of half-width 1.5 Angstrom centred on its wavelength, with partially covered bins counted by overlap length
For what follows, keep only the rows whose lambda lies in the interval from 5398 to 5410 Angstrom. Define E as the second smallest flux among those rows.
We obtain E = 12.77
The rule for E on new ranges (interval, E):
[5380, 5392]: 13.76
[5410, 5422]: 13.82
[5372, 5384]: 13.76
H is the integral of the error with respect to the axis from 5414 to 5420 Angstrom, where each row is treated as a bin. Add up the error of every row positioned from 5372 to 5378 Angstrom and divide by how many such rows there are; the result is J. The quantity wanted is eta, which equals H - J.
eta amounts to 4.47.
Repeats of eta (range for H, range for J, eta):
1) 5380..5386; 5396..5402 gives 4.60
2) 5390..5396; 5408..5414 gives 4.61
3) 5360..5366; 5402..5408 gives 4.60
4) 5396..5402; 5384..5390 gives 4.57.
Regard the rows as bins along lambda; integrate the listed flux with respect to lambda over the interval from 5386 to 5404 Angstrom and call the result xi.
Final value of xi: 254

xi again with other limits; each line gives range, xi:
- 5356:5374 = 261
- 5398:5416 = 242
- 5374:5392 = 254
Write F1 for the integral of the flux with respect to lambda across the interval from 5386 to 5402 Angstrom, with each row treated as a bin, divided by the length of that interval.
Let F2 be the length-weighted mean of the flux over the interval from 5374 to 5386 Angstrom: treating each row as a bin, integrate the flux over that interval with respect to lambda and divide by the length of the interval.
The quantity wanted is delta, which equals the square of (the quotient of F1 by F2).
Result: 0.98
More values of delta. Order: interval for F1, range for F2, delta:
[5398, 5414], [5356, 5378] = 0.88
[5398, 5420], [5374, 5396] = 0.93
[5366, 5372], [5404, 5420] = 1.09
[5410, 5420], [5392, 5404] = 0.98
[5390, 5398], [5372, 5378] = 1.02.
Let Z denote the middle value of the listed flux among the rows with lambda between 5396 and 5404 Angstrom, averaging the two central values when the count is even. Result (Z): 13.86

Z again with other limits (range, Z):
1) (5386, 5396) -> 14.35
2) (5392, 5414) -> 13.82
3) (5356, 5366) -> 14.65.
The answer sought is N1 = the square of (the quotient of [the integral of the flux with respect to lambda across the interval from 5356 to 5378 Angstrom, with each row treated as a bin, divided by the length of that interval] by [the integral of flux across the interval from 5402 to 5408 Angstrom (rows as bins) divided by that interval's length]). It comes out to 1.22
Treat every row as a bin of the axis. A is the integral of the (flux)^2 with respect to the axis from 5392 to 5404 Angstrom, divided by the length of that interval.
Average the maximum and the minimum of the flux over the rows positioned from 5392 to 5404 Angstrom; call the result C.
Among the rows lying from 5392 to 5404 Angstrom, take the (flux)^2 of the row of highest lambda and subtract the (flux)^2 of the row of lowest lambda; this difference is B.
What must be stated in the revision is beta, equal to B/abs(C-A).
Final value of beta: -0.29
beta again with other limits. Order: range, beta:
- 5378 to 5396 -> 0.12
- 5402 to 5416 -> -0.09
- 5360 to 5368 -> -0.08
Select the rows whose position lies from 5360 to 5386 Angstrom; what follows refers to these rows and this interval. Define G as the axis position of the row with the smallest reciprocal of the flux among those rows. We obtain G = 5385 Angstrom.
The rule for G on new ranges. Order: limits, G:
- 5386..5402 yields 5394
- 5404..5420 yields 5418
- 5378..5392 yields 5385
